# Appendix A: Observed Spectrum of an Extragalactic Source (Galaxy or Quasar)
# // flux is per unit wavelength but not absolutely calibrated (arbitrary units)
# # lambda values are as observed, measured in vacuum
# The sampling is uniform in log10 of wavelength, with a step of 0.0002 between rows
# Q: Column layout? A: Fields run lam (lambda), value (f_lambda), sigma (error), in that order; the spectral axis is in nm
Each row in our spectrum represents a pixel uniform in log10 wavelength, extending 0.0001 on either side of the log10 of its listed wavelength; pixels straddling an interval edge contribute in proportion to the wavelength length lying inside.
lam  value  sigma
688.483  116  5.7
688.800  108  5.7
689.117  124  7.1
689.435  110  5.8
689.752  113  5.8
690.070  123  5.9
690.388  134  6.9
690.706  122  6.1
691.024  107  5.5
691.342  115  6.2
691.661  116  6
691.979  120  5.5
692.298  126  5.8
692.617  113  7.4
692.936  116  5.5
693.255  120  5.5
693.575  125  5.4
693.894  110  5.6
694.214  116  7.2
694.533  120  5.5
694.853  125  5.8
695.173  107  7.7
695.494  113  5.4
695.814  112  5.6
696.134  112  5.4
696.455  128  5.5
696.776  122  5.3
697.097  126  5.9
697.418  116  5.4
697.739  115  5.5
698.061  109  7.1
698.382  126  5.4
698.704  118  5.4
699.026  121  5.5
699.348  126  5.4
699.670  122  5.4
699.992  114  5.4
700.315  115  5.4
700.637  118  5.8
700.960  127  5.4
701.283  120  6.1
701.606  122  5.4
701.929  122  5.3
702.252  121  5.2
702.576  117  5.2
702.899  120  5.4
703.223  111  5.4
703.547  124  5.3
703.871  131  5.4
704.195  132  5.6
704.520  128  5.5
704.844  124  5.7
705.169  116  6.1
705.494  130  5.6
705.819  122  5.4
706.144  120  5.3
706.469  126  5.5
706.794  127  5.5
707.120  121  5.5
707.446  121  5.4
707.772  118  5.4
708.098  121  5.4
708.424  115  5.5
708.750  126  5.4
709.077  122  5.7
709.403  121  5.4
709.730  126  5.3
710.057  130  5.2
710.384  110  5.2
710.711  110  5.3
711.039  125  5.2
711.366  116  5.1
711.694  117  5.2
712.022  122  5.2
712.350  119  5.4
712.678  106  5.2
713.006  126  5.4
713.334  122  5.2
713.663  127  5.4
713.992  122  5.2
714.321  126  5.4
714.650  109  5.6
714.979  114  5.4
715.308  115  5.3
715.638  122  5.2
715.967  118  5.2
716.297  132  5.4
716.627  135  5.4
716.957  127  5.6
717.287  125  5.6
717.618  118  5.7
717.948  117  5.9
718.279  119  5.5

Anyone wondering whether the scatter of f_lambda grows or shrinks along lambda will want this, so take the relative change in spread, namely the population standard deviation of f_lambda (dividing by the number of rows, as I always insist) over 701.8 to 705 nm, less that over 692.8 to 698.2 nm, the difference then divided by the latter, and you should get -0.03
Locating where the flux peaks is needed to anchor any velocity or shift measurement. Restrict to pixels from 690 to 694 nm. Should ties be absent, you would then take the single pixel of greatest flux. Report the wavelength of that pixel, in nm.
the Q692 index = 690.388 nm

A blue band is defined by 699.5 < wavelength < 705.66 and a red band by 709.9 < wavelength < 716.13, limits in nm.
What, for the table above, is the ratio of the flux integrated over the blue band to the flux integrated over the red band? 1.01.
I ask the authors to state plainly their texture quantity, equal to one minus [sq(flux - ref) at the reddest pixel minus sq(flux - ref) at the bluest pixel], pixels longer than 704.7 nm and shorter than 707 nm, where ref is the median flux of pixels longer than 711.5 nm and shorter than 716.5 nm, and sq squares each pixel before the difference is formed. -20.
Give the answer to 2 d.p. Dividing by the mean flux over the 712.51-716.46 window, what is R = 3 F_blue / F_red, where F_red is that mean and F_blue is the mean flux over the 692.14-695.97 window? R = 2.92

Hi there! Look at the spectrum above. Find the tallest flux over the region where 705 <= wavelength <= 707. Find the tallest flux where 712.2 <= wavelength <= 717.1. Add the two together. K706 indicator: 265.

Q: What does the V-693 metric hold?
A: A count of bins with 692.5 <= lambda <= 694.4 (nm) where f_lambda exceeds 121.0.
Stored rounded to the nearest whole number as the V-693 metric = 1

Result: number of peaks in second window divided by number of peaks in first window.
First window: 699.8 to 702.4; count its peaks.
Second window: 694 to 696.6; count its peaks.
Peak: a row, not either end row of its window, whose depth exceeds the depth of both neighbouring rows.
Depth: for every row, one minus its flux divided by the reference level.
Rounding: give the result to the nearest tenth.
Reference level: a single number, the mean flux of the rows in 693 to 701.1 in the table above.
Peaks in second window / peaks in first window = 1.0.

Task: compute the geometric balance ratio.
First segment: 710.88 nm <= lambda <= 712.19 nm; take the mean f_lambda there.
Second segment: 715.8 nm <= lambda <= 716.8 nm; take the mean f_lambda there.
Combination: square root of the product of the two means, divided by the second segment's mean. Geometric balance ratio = 0.97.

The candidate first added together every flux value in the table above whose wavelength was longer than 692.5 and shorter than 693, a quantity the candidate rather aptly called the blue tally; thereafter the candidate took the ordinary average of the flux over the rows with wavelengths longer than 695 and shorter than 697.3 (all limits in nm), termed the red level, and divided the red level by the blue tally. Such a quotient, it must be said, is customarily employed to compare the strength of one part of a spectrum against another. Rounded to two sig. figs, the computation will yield 0.51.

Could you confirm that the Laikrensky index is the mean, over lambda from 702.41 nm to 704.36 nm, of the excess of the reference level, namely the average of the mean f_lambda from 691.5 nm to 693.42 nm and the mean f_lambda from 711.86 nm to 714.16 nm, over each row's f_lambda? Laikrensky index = -3.0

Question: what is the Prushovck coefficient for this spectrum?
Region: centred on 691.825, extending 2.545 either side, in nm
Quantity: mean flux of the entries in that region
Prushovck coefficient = 118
